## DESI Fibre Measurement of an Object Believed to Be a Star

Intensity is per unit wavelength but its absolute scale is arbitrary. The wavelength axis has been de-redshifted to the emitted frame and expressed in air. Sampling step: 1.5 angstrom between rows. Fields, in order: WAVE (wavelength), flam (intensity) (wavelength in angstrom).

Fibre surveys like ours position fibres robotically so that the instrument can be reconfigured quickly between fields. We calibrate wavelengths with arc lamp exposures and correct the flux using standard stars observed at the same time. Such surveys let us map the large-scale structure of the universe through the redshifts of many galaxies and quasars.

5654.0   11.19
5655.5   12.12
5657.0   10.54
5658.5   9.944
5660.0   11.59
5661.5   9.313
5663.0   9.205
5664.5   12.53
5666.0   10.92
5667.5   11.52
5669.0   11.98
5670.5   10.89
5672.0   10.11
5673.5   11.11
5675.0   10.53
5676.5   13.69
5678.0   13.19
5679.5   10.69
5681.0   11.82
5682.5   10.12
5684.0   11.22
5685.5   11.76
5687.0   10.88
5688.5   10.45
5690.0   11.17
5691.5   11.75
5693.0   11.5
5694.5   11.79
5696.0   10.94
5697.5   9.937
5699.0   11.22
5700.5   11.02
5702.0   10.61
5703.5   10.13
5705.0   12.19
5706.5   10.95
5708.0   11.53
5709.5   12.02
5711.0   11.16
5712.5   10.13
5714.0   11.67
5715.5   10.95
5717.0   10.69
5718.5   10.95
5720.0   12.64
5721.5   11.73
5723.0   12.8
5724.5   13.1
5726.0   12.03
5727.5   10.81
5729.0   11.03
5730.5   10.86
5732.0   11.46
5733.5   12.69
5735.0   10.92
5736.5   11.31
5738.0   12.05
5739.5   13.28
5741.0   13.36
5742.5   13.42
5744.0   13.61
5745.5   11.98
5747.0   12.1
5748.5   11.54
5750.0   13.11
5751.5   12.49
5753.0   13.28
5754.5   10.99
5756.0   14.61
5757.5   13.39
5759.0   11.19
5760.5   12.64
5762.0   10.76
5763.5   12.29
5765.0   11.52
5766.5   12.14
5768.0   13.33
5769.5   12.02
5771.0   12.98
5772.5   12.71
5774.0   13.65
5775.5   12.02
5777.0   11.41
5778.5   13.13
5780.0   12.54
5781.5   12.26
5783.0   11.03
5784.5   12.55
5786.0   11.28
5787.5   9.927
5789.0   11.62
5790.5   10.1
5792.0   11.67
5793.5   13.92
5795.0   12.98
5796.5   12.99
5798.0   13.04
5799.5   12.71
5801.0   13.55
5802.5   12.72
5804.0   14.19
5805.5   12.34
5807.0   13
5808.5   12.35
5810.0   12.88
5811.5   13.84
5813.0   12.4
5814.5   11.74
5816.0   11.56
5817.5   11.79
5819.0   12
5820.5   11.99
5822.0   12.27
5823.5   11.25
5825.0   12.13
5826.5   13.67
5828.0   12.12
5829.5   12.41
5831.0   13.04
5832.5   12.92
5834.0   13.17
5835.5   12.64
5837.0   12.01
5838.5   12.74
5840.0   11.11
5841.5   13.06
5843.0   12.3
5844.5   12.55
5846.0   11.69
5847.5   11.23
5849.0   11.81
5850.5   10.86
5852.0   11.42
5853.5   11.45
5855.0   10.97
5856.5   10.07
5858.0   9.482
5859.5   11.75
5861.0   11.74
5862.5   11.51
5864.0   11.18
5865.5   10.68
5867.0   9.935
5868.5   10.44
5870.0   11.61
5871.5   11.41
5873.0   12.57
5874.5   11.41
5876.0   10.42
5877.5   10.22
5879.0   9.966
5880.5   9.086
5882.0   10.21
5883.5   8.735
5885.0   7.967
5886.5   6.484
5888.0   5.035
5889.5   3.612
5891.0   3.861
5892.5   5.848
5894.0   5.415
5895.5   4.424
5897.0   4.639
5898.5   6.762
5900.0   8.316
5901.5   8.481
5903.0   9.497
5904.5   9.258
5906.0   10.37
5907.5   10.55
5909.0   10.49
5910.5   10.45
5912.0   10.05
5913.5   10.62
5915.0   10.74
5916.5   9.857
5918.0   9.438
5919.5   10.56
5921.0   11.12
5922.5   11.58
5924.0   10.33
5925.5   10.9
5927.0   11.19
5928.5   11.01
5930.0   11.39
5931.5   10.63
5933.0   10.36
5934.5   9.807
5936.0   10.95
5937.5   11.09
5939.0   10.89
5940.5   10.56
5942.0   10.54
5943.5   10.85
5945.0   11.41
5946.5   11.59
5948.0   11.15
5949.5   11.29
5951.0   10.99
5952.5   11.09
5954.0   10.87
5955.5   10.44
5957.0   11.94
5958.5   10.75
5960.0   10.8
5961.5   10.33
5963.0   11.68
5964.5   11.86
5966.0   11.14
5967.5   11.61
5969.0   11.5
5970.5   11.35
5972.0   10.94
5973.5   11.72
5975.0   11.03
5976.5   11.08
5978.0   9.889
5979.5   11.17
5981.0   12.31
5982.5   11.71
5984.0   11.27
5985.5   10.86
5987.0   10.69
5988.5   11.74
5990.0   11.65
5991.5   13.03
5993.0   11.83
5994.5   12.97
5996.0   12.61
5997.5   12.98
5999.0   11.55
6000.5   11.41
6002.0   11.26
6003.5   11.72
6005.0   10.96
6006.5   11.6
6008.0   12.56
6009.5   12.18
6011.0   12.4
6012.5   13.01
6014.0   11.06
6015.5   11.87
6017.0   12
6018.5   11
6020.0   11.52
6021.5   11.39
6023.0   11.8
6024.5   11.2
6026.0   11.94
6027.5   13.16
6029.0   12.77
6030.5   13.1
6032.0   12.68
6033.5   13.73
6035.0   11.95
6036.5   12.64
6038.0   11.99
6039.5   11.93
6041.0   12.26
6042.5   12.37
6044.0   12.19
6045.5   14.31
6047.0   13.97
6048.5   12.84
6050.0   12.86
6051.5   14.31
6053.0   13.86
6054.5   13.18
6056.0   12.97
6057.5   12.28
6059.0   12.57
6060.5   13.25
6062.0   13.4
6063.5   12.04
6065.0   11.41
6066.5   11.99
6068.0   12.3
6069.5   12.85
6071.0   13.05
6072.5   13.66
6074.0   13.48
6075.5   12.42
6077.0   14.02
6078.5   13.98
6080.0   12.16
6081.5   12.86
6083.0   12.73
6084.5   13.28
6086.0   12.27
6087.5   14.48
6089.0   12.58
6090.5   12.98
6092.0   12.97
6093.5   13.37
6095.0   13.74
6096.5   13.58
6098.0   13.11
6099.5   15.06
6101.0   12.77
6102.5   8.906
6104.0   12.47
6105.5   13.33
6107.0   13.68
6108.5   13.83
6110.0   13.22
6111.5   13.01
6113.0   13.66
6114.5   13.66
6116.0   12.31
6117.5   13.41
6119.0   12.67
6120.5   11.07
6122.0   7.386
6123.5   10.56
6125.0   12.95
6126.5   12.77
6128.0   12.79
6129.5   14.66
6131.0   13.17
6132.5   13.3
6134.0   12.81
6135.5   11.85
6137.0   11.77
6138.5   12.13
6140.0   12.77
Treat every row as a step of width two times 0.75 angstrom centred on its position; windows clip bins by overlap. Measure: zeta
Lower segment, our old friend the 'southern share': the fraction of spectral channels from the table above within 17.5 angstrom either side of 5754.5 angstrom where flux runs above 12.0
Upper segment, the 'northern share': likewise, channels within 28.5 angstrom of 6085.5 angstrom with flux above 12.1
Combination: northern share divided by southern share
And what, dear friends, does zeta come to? 1.21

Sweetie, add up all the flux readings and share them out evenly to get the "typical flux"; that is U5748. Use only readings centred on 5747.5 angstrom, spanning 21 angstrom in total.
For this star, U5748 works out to 12.8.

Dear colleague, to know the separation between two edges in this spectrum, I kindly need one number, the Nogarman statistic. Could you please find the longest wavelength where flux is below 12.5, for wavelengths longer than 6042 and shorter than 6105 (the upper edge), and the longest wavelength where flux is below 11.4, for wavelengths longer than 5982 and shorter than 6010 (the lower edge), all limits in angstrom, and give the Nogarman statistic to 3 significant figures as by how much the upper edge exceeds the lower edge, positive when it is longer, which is 99.0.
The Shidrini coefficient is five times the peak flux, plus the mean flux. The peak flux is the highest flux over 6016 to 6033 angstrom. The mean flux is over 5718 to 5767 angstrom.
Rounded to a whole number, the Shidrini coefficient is 78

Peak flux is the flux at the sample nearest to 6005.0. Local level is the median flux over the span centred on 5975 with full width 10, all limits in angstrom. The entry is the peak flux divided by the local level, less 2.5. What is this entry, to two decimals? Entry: -1.51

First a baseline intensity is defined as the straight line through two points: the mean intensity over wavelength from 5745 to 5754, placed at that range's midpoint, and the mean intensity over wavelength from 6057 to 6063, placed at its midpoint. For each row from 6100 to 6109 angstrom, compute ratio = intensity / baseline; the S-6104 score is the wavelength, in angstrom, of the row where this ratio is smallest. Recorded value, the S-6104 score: 6102.5 angstrom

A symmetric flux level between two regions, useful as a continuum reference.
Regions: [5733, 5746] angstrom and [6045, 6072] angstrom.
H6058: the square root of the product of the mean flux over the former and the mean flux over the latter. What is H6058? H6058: 12.7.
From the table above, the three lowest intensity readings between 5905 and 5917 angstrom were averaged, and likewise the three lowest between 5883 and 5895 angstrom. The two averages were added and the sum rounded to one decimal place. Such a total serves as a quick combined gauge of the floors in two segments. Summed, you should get 14.3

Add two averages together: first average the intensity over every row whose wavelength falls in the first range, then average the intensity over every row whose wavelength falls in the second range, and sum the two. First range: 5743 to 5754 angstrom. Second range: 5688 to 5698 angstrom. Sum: 23.7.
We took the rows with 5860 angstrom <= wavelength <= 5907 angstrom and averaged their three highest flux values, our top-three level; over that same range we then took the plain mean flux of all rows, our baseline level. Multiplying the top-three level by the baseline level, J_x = 105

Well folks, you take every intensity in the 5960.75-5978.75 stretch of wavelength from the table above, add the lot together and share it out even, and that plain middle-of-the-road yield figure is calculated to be 11.2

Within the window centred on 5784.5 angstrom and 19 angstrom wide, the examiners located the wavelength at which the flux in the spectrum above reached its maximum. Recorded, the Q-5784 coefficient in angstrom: 5793.5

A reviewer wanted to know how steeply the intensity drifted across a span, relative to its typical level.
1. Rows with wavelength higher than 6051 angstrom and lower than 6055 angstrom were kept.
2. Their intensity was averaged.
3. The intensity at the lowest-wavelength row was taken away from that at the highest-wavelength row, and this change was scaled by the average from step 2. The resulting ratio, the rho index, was -0.08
